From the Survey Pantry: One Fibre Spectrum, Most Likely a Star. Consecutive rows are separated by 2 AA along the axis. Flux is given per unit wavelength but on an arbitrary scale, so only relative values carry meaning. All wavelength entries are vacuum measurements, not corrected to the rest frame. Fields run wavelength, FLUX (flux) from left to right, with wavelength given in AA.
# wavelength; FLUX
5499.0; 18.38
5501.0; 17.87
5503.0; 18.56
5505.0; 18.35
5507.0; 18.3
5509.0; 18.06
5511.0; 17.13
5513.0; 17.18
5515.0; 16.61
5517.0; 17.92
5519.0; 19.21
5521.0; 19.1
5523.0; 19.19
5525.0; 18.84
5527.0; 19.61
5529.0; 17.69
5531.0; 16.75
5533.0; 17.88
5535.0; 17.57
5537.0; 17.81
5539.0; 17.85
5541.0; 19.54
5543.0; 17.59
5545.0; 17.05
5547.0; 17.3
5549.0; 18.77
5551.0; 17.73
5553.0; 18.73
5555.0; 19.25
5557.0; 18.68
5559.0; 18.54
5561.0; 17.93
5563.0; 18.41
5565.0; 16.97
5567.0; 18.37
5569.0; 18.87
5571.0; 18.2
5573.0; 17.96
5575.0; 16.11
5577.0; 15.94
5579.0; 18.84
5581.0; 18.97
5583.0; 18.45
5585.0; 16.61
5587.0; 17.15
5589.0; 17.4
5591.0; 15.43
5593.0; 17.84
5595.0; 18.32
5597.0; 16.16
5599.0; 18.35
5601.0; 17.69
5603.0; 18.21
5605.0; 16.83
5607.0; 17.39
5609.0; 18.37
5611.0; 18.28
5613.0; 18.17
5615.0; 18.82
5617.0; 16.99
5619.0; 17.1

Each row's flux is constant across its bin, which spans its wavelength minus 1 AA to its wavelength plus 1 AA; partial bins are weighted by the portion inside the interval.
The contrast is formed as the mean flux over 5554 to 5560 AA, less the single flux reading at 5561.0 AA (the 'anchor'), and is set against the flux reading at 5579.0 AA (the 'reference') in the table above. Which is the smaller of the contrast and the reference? 0.9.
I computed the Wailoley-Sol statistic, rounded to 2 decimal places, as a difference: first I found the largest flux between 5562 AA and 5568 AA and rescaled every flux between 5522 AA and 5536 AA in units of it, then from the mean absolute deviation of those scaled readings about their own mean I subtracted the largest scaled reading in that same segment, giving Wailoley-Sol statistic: -1.02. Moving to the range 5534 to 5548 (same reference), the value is -1.03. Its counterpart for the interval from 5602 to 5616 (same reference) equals -0.99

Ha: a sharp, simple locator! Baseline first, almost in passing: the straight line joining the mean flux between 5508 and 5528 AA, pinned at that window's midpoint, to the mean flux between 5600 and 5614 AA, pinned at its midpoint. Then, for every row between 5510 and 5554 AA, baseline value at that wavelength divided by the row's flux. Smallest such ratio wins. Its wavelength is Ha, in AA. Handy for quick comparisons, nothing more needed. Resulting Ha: 5541.0 AA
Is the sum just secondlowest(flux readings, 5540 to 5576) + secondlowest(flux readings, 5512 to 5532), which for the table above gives 33.7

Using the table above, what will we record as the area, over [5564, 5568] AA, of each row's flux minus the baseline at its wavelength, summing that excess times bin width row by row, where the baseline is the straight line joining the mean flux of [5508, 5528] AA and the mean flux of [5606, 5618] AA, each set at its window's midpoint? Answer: -1.9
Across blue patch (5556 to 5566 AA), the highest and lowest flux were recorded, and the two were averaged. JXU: 17.8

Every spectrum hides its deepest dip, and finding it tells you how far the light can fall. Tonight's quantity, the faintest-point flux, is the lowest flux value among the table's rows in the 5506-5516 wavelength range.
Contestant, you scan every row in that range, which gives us 16.61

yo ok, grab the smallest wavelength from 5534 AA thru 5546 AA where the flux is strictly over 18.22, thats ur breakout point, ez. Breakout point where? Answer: 5541.0 AA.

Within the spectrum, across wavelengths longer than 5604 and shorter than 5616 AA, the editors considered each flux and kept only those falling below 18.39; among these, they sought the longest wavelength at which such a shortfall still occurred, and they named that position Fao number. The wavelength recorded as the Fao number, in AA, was 5613.0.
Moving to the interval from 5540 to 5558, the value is 5551.0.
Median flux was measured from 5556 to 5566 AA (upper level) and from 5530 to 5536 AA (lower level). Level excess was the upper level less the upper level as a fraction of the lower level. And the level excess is 17.4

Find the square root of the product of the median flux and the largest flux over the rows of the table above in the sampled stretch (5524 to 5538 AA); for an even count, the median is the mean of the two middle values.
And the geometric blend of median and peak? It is 18.7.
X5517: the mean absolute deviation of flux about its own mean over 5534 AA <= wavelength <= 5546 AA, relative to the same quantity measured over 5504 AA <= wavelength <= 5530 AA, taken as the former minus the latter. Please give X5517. -0.21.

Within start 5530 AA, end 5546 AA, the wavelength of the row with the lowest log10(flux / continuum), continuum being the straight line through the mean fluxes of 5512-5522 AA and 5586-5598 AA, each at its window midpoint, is 5531.0 AA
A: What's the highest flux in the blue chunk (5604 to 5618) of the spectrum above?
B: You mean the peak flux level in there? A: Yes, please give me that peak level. 18.82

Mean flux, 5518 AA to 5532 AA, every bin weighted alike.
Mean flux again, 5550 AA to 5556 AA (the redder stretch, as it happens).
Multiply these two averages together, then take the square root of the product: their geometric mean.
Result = 18.6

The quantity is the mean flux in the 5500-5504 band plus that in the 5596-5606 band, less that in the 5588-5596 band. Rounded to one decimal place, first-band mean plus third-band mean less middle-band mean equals 18.4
